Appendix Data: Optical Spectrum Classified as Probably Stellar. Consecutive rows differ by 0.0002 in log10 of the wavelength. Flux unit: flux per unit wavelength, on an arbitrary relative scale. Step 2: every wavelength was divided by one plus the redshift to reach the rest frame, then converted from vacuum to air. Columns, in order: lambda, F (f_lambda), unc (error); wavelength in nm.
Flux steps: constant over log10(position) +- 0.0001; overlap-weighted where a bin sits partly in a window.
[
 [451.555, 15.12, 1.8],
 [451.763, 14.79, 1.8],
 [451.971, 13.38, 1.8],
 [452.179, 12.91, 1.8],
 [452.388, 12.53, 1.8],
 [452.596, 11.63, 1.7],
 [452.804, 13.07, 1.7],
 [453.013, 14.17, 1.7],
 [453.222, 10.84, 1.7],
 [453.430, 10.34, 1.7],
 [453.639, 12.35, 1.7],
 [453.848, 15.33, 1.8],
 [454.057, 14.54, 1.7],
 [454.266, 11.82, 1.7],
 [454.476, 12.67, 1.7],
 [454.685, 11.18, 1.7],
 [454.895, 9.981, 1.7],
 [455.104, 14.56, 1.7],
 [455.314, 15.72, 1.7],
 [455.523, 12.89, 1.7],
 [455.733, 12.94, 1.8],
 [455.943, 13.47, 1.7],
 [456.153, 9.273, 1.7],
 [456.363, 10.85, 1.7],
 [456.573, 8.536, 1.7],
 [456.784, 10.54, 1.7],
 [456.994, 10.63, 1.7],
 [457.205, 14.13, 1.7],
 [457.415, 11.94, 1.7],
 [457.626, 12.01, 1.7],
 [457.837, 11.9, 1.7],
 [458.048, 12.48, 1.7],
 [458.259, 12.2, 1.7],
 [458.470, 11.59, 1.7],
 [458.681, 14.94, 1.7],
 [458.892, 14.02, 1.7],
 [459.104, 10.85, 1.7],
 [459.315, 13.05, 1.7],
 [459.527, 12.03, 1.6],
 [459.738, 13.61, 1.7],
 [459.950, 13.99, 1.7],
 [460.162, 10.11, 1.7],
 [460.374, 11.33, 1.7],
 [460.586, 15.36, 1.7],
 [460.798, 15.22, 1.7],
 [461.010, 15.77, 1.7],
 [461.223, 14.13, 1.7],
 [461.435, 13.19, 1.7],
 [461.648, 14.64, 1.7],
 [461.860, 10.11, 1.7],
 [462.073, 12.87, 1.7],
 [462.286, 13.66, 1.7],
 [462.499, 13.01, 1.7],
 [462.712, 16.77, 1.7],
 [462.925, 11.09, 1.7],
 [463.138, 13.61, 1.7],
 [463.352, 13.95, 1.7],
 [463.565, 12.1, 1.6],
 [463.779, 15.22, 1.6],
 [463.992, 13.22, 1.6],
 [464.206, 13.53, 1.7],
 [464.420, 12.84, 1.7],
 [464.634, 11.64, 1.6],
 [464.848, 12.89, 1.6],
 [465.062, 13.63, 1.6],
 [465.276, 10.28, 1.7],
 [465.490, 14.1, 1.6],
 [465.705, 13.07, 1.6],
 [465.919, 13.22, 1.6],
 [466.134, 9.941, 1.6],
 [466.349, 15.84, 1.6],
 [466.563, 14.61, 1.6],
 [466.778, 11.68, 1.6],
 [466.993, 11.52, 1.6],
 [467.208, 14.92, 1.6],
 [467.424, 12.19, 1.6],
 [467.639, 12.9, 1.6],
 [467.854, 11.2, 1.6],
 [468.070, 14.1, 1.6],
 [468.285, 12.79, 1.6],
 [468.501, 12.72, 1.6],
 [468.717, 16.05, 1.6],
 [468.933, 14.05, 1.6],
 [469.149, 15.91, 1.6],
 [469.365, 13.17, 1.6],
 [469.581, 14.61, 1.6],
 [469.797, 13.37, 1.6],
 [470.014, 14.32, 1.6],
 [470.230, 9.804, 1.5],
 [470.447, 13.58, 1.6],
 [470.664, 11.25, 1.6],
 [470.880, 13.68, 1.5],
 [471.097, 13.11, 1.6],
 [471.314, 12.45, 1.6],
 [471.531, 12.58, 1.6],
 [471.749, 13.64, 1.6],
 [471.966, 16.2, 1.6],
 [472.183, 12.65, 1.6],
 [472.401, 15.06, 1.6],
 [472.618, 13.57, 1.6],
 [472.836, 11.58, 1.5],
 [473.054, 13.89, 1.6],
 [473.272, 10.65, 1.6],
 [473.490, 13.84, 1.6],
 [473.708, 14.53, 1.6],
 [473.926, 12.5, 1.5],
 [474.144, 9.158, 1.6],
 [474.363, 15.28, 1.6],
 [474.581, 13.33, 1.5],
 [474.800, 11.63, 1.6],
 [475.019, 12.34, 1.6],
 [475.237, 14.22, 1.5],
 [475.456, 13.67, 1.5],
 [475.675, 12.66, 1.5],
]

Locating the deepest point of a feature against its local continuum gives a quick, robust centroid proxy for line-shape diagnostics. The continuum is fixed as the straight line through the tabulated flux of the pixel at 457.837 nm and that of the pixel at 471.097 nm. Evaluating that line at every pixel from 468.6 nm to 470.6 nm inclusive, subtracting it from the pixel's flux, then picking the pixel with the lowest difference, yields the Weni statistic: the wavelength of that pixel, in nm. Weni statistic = 470.230 nm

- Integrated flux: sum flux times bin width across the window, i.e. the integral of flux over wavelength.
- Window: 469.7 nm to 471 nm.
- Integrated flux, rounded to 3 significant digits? 16.5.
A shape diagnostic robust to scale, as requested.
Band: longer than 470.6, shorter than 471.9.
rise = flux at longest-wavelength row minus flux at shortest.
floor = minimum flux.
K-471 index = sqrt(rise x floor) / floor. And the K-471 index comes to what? 0.46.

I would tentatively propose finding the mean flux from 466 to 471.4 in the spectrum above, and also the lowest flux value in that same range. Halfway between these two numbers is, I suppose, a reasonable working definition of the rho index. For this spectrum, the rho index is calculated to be 11.5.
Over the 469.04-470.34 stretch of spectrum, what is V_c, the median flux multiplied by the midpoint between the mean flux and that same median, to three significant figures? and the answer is 190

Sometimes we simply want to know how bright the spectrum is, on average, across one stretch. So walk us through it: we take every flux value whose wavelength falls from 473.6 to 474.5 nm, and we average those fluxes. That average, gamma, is 12.9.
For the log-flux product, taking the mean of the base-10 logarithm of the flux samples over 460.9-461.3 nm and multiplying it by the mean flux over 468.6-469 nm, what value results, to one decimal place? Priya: 17.7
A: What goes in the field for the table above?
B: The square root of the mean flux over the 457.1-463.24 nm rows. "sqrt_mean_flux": 3.62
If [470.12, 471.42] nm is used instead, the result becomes 3.51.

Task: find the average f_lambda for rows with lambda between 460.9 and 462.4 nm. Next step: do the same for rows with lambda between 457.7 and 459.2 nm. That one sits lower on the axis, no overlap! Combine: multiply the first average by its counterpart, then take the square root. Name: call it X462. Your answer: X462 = 13.0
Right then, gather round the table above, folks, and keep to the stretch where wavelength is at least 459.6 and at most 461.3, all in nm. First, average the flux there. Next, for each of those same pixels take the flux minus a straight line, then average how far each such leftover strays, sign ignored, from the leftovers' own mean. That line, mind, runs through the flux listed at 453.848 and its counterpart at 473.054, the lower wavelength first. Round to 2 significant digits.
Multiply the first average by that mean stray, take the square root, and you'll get 4.6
